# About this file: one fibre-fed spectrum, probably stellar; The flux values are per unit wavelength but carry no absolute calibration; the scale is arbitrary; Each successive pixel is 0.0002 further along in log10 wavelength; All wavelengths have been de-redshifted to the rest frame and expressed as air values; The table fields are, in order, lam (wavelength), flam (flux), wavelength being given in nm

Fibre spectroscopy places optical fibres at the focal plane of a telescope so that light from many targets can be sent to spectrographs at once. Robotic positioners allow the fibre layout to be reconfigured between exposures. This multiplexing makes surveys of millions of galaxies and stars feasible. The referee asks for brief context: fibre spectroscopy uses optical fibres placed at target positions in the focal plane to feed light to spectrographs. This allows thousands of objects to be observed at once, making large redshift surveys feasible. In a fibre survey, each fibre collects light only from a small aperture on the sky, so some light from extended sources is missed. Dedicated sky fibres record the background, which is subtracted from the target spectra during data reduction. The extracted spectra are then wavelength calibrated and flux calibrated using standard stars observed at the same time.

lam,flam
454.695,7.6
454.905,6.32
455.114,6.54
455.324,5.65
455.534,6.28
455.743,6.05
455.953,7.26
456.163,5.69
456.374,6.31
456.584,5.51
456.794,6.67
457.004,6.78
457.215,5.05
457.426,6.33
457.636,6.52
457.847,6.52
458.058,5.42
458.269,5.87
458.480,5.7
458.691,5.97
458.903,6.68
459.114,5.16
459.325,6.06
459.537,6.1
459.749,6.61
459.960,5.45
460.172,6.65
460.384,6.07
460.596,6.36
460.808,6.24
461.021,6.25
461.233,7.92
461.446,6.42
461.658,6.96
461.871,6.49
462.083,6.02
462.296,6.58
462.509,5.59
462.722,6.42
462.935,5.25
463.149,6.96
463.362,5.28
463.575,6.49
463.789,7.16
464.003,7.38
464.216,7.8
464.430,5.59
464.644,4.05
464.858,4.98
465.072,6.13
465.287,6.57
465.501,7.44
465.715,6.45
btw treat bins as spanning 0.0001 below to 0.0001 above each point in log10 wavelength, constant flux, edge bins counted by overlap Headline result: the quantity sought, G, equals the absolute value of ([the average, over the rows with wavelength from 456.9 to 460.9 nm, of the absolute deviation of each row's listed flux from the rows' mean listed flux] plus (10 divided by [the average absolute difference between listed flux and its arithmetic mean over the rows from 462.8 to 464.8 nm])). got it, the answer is 10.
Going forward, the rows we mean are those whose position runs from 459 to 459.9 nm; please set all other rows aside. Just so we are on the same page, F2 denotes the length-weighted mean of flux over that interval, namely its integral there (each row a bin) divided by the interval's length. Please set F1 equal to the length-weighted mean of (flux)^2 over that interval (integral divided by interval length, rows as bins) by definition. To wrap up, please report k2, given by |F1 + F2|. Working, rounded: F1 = 35.9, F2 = 5.97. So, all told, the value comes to 41.8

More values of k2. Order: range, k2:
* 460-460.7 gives 45.8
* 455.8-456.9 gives 46.1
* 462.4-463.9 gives 44.7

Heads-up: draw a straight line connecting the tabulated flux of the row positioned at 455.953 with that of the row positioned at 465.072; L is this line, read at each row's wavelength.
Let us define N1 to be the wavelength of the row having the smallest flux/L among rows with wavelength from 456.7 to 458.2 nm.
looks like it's 457.215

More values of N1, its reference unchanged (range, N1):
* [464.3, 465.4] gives 464.644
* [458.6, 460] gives 459.114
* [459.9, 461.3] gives 459.960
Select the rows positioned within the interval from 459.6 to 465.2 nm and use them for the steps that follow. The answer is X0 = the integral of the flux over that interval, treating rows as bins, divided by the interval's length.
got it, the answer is 6.27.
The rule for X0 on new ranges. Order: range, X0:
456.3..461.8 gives 6.22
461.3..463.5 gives 6.23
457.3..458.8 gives 6.03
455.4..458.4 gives 6.15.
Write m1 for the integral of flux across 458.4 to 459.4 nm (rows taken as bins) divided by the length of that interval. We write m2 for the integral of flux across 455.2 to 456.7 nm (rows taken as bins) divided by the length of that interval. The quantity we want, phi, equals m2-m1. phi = 0.20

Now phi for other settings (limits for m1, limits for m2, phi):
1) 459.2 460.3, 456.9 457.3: -0.21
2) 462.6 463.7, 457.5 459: 0.01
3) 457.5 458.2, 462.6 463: -0.26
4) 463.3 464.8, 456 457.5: -0.15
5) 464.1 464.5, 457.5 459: -0.72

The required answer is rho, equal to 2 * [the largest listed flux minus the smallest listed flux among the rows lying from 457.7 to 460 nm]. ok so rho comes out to 3.0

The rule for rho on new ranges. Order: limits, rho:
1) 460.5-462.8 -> 4.7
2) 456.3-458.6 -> 3.5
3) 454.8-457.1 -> 3.5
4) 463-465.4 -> 7.5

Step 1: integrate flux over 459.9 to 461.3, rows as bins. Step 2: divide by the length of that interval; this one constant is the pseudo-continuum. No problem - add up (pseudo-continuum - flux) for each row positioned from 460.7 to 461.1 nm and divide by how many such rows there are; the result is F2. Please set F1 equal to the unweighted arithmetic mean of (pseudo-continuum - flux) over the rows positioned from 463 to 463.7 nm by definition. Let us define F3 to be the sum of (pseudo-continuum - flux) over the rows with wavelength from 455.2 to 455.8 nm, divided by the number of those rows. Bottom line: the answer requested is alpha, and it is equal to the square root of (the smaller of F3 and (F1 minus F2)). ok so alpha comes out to 0.04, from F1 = 0.17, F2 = 0.16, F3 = 0.42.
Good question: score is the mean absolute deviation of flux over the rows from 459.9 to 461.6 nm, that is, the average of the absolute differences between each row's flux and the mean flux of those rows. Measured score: 0.43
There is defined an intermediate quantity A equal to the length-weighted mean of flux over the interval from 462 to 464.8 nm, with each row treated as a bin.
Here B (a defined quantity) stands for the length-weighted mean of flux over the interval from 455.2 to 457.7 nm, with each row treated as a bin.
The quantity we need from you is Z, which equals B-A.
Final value 0.00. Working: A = 6.18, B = 6.17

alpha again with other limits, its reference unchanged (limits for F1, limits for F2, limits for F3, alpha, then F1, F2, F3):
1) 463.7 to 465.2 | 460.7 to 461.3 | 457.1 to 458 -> 0.55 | 0.25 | -0.39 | 0.30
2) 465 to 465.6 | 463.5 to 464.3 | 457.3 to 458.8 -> 0.60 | -0.30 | -0.80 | 0.36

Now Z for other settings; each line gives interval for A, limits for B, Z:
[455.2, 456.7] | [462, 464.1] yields 0.19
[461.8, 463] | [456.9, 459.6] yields -0.07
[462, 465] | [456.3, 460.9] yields -0.02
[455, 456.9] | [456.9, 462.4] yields 0.02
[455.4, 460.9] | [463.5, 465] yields 0.07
